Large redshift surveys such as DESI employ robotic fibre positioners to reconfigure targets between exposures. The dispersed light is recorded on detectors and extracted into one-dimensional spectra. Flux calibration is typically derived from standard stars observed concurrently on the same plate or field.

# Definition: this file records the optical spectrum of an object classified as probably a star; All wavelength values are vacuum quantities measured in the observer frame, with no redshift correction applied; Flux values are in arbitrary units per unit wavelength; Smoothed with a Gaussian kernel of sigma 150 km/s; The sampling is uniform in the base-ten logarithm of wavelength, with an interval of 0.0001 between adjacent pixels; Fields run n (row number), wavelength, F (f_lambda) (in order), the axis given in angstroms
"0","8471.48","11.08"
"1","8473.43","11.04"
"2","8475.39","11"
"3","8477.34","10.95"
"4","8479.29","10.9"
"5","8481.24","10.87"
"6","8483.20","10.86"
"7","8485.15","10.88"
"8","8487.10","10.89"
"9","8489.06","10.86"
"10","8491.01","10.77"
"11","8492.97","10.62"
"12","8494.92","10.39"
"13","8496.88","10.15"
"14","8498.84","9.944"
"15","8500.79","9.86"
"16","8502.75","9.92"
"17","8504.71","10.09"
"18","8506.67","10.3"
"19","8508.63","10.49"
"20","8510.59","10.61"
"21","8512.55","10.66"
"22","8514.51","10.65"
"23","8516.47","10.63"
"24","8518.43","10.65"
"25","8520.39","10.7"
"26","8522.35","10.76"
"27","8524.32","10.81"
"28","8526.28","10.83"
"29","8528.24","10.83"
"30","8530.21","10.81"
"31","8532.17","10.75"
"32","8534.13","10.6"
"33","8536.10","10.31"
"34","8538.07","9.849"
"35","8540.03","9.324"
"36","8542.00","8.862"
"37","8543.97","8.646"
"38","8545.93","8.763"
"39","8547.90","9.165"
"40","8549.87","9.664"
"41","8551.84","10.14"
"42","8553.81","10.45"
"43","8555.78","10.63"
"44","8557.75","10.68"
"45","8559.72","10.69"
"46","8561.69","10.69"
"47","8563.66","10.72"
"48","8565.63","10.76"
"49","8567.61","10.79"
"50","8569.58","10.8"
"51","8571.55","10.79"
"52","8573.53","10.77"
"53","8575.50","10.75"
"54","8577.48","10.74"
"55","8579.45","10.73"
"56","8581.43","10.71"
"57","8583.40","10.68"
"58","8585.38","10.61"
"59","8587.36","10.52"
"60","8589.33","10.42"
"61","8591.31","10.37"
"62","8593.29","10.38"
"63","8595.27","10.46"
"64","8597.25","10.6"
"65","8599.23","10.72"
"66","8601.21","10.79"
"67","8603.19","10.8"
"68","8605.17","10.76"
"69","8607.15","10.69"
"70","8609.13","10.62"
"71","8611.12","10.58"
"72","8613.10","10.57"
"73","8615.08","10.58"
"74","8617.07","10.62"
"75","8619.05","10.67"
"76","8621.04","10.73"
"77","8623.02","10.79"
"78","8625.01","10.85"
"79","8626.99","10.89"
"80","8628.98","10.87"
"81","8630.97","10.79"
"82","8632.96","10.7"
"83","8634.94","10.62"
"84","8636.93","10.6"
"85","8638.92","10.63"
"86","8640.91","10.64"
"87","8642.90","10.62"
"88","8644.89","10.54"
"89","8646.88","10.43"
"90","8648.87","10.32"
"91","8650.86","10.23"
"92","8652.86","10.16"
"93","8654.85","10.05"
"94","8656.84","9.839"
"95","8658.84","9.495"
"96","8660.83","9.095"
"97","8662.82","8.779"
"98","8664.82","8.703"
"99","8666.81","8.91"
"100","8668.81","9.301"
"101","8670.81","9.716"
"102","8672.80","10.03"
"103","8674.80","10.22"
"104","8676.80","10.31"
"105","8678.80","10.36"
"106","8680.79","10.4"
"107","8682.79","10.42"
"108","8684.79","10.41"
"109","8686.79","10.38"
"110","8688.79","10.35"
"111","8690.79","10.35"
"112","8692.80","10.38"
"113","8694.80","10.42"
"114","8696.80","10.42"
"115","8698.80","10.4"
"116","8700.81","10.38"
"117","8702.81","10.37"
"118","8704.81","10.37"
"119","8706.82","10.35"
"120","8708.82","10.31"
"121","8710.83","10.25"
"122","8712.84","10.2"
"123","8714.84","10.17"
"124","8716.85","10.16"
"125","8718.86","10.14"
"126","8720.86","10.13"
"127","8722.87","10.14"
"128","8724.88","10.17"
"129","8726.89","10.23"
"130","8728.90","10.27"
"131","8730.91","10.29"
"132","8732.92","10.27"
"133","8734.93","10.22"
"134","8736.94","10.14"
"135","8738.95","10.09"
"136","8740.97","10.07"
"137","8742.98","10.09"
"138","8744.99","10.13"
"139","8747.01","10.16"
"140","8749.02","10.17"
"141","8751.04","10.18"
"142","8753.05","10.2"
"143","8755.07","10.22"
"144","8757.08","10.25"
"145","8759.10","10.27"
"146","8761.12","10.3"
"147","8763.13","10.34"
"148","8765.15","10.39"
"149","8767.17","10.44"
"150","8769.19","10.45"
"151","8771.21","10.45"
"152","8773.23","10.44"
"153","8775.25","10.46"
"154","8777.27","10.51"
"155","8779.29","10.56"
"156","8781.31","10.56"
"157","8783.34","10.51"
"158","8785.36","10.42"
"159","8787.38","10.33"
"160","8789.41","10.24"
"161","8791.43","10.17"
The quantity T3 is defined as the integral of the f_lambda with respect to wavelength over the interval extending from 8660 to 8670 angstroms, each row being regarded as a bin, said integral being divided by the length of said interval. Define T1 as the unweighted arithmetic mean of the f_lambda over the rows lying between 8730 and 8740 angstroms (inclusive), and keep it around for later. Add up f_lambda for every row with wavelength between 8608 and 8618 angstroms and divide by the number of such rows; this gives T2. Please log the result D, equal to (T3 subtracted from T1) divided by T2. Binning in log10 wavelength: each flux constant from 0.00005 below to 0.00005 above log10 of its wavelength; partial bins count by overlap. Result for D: 0.12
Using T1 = 10.2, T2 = 10.6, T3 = 9.0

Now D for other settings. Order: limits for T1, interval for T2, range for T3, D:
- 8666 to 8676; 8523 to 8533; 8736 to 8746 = -0.04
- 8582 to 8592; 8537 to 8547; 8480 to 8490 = -0.04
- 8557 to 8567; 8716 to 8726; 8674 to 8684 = 0.04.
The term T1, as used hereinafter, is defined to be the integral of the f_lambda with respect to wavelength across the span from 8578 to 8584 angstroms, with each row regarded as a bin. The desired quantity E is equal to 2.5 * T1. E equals 161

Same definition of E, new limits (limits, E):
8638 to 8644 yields 159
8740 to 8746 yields 152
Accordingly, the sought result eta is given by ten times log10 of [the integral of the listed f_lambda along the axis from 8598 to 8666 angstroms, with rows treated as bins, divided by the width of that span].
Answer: 10.2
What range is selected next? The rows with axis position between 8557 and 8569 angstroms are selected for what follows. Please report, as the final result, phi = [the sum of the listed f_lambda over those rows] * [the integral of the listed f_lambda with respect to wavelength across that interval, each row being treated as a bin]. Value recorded 8280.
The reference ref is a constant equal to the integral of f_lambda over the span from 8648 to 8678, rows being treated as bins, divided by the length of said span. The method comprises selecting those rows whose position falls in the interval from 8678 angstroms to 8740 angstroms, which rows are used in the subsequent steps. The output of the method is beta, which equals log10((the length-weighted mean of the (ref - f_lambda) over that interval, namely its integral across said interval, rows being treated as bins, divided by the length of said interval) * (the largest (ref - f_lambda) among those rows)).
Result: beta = -0.6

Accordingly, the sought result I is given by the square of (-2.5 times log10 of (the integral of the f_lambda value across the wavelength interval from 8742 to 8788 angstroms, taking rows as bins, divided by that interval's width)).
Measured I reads 6.43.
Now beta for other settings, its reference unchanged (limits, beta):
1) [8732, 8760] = -0.7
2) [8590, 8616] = -0.2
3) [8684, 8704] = -0.3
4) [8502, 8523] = -0.7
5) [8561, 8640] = -0.2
